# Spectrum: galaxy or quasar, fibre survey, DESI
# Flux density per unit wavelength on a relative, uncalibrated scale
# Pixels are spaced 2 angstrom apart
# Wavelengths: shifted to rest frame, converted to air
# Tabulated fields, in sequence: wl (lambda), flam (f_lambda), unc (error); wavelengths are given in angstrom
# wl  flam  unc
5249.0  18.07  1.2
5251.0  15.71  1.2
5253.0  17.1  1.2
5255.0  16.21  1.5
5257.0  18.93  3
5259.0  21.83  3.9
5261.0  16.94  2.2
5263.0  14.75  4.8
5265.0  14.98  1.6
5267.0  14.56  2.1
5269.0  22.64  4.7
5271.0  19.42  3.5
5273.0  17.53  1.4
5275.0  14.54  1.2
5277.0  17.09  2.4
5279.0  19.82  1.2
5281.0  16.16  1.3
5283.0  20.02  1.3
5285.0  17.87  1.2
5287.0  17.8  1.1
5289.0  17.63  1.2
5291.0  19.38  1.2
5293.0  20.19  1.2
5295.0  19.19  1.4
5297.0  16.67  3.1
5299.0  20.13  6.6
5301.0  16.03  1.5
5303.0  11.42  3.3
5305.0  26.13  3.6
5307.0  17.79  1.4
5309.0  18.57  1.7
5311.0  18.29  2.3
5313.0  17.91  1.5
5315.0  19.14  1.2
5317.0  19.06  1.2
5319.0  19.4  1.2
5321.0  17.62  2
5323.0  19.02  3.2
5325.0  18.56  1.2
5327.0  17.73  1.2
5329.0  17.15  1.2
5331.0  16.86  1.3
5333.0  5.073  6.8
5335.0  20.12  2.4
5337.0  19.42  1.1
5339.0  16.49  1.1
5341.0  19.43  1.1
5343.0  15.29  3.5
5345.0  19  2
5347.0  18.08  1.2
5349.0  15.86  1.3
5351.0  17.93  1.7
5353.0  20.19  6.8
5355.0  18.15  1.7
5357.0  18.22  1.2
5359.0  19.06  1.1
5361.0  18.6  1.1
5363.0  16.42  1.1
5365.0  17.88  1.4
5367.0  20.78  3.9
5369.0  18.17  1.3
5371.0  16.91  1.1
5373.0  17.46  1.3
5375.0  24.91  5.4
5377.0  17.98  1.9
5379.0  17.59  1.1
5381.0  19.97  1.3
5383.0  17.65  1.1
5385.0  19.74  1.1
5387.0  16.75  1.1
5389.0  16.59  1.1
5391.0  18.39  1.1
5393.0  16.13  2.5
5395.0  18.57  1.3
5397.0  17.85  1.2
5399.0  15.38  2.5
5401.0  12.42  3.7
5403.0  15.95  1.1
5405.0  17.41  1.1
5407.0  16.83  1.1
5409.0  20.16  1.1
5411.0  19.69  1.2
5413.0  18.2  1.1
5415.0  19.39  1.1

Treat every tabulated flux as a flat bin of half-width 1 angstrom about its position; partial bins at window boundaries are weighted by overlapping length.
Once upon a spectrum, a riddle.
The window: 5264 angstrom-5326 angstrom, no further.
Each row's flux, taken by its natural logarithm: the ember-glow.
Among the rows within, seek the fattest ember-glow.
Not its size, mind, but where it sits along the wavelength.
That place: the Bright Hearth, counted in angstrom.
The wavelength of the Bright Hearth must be 5305.0 angstrom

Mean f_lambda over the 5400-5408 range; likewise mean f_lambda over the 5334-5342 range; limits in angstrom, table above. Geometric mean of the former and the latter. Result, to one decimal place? 17.2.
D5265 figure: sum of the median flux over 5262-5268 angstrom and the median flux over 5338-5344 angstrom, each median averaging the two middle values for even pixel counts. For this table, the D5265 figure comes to 31.2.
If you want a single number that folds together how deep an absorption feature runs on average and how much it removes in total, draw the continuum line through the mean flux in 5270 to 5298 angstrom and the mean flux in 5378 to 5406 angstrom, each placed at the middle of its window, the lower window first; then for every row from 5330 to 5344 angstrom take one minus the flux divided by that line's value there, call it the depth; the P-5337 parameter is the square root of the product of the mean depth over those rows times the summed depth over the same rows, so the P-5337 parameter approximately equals 0.23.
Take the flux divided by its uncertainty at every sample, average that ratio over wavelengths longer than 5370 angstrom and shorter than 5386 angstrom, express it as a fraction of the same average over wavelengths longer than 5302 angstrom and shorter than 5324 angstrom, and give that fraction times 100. 127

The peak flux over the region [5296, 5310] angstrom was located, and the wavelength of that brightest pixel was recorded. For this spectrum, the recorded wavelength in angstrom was 5305.0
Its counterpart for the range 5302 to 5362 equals 5305.0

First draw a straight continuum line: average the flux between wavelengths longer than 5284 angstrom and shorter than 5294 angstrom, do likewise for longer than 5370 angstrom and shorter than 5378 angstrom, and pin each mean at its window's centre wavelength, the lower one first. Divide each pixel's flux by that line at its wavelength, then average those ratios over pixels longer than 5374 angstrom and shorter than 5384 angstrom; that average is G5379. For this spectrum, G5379 1.01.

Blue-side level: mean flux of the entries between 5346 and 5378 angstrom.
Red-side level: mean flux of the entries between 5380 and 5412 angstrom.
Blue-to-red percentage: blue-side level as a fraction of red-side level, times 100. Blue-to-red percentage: 106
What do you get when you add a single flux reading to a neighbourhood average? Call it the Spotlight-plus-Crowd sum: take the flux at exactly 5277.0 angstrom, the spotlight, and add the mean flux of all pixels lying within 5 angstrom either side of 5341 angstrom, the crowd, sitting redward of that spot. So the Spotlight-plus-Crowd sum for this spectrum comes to 35.0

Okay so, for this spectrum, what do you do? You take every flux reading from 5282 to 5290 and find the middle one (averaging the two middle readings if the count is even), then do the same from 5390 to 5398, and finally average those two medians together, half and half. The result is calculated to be 18.0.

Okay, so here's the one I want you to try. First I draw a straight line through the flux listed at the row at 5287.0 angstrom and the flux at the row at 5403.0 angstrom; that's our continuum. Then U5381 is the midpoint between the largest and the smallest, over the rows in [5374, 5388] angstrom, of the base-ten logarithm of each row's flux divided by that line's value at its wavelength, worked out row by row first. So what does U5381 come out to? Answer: 0.10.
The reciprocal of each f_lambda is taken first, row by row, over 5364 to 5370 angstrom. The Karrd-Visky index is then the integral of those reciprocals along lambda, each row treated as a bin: 0.318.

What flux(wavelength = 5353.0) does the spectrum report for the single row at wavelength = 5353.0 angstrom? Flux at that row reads 20.19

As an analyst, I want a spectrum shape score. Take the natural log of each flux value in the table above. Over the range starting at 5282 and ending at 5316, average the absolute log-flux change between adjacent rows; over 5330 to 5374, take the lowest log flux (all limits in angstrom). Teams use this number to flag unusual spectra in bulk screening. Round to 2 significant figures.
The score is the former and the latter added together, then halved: 0.89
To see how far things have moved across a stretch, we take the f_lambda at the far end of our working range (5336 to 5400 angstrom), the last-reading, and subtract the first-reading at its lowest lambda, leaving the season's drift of -4.0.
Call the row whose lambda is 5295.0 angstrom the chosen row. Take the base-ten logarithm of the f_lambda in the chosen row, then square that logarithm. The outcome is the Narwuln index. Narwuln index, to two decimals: 1.65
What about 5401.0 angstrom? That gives 1.20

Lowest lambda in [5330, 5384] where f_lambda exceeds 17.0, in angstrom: 5335.0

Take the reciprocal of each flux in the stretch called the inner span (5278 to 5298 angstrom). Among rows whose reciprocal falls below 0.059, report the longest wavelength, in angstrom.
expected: 5295.0 angstrom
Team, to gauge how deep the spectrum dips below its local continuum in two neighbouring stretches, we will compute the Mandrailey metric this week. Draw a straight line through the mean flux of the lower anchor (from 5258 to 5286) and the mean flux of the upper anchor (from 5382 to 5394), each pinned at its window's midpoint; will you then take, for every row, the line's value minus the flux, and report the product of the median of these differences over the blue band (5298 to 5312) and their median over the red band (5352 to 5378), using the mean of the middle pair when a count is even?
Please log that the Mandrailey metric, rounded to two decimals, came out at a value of 0.37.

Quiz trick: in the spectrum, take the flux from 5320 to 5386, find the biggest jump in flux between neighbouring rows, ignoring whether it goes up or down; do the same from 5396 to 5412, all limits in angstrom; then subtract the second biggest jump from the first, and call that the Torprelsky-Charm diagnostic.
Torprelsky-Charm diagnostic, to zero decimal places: 12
